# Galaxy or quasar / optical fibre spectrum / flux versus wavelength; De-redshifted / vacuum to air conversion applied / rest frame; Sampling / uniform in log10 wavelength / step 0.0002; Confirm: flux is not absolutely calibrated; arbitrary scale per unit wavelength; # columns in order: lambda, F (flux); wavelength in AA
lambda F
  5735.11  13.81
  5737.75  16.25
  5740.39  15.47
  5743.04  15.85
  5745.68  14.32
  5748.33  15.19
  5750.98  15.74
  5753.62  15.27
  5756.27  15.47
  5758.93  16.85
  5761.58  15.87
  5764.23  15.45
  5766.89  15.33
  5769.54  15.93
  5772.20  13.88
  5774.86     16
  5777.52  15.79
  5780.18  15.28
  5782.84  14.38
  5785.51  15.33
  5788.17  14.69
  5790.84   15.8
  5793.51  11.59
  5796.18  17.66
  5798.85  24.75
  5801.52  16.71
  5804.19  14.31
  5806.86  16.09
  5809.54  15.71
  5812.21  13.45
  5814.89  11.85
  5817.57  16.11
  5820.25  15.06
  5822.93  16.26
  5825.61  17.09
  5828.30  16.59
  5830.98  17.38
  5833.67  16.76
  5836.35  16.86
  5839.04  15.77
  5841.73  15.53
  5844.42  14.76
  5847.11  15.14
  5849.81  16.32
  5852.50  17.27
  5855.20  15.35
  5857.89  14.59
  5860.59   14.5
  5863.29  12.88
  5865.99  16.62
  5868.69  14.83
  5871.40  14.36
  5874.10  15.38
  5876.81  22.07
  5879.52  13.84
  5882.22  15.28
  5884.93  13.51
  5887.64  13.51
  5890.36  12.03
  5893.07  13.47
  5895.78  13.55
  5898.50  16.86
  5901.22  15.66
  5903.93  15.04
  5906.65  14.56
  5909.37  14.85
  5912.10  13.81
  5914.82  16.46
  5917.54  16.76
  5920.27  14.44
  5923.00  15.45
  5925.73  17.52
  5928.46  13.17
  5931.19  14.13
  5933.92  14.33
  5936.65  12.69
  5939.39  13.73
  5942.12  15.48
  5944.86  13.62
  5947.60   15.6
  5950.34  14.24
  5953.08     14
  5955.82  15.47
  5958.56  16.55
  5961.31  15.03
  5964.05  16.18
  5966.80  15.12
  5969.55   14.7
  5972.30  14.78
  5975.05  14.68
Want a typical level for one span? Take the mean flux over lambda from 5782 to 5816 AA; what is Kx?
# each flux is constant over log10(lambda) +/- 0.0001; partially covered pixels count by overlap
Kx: 15.6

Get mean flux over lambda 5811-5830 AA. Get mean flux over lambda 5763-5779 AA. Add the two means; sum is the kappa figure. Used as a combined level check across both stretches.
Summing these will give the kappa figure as 30.6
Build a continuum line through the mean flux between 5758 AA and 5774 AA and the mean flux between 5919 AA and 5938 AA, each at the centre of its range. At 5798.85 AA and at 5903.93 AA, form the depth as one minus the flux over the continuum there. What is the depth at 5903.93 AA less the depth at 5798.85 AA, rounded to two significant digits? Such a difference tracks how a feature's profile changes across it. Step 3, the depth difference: 0.59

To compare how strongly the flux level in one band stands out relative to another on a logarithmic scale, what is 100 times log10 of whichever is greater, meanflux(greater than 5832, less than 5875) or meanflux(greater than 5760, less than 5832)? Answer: 119.6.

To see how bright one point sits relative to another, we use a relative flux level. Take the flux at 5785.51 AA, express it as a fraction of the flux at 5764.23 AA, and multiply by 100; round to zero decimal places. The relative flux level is 99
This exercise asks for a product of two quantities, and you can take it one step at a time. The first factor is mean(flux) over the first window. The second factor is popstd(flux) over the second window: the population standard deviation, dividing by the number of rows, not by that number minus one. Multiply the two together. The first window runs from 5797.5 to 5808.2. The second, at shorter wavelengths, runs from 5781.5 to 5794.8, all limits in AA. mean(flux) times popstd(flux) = 26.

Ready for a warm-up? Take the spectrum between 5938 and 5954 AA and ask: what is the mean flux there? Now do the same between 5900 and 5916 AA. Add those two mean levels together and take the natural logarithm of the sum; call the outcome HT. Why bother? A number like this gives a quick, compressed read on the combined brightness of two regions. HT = 3.38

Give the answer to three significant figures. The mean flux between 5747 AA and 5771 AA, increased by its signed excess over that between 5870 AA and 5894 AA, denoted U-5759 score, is 16.5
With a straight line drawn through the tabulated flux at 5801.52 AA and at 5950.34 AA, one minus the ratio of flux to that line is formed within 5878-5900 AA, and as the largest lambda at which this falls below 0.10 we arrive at 5898.50 AA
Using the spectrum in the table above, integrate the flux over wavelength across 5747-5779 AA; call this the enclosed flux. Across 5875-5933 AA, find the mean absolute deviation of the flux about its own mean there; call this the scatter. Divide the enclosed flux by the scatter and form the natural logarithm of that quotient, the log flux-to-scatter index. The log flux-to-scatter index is 5.8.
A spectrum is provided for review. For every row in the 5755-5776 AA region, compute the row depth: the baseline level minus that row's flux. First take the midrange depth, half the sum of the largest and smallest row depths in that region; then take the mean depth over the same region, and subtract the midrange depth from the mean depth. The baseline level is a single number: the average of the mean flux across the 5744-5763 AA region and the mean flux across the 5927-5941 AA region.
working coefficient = -0.23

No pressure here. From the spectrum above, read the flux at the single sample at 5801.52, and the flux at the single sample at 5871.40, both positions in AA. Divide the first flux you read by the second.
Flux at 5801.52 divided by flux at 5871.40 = 1.16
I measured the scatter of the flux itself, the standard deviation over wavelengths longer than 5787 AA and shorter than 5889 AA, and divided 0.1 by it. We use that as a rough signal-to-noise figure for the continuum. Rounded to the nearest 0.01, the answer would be 0.04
